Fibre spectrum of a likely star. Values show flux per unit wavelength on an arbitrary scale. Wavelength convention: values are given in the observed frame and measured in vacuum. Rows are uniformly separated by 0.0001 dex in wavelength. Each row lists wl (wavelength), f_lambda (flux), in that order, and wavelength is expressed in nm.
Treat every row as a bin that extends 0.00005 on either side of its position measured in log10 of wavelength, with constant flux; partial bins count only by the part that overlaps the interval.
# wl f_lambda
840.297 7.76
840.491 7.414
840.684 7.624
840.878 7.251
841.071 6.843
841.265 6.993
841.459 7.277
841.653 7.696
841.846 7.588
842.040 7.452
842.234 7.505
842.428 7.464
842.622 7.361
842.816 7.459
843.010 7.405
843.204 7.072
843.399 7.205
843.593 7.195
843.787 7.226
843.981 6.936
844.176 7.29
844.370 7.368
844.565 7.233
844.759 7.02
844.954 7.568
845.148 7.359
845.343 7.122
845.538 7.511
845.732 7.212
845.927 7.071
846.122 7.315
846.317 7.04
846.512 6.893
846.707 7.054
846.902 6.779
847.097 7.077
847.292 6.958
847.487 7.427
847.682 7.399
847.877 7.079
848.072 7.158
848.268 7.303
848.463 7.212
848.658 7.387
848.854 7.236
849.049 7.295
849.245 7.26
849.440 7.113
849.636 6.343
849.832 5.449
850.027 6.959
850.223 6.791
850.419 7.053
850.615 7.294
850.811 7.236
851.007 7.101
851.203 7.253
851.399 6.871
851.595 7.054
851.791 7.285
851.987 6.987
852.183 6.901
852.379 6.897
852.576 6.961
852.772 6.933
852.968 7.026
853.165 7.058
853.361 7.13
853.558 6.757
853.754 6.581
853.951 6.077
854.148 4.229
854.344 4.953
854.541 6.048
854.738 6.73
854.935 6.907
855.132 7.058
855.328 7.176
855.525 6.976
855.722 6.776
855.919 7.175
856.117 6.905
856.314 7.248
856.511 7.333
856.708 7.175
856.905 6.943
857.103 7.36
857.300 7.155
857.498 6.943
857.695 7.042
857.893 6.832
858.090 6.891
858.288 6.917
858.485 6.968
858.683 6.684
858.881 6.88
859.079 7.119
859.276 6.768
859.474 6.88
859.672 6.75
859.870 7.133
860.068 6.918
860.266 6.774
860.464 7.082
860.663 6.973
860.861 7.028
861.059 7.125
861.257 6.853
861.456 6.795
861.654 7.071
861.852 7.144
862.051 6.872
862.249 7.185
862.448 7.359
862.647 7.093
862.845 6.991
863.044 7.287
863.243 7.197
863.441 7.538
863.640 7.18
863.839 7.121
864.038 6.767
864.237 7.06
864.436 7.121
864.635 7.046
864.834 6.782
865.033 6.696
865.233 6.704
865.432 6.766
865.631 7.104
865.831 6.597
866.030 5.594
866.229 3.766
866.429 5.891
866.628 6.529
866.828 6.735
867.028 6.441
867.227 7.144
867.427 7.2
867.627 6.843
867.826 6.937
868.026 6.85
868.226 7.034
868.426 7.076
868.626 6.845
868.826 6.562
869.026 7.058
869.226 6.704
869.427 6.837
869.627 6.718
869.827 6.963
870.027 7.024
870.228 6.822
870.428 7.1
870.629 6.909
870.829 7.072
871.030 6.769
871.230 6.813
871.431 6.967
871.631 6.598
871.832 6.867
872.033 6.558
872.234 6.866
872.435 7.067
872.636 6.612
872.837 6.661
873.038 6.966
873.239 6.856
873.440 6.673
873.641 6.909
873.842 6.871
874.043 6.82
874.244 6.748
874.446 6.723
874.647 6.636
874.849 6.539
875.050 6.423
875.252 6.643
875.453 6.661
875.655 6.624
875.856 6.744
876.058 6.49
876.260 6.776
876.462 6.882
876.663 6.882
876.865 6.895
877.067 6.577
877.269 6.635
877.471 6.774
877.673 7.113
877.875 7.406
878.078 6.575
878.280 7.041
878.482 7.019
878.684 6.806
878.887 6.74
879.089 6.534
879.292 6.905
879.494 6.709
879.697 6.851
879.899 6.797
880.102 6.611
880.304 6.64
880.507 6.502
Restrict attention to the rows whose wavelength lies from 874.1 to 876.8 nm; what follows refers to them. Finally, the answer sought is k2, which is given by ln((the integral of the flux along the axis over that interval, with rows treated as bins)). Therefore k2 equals 2.89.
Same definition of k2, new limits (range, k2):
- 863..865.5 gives 2.86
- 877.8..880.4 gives 2.87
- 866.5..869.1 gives 2.88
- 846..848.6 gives 2.92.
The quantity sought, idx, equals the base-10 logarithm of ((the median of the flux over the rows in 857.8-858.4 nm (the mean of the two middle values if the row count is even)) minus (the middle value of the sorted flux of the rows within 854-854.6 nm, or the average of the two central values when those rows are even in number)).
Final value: 0.3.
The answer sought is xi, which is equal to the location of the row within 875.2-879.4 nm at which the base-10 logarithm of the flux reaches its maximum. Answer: 877.875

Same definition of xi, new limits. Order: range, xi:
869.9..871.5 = 870.428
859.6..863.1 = 862.448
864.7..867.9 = 867.427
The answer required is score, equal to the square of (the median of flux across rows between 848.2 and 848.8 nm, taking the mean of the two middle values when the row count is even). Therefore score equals 53.3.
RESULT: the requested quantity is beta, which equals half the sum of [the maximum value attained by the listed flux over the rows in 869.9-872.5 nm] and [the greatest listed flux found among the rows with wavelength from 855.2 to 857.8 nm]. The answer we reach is 7.23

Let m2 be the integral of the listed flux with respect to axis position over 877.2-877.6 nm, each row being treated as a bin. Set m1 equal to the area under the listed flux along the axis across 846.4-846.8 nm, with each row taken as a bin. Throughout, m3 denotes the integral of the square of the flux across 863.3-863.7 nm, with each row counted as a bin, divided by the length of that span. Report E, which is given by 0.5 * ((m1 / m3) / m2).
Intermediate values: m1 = 2.79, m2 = 2.70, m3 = 54.3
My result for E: 0.0095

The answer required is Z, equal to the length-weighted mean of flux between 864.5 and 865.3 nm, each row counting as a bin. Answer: 6.82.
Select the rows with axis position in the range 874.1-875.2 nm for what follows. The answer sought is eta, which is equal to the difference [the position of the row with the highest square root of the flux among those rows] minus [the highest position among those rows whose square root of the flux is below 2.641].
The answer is -0.81 nm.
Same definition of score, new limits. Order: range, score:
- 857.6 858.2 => 47.5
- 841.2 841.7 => 53.0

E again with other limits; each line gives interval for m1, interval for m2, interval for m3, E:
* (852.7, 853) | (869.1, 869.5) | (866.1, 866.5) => 0.0160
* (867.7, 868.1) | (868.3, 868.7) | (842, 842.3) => 0.0089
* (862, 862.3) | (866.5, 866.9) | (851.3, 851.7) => 0.0083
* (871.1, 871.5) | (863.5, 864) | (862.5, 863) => 0.0077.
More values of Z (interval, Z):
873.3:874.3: 6.82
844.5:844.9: 7.17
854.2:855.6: 6.47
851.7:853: 7.00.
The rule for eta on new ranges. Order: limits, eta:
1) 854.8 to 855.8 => -0.39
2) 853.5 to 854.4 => -0.79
